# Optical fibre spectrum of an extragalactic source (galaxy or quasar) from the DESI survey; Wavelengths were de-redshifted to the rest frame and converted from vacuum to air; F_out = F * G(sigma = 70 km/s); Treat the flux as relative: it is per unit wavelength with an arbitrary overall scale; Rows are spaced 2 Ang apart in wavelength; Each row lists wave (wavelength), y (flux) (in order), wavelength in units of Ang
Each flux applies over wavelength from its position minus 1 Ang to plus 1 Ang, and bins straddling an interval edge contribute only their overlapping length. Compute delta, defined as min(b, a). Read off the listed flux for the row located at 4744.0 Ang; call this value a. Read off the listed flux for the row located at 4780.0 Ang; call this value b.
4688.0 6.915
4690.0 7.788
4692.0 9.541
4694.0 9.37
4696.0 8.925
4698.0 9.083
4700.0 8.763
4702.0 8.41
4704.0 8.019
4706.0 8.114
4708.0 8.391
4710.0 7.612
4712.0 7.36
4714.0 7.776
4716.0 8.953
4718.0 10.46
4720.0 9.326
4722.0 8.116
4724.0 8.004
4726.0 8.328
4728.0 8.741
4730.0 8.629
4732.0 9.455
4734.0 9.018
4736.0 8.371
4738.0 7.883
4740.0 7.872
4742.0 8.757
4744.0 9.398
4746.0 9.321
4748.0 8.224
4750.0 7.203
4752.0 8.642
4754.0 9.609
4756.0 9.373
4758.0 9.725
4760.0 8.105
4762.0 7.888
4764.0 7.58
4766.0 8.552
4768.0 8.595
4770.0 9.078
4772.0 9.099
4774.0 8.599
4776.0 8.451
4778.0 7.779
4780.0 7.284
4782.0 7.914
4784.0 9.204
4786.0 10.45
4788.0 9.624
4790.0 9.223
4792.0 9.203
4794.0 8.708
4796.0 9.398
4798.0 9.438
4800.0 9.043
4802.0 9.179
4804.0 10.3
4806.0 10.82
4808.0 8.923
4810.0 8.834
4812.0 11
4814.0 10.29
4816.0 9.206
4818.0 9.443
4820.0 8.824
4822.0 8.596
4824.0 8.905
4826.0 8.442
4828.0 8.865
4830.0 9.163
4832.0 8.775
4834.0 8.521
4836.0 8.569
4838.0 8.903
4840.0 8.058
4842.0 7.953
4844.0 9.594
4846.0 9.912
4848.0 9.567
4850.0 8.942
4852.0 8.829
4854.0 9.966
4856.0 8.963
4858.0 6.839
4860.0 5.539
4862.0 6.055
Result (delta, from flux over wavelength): 7.28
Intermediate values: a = 9.398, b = 7.284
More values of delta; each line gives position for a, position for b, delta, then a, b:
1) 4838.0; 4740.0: 7.87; 8.903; 7.872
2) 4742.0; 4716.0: 8.76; 8.757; 8.953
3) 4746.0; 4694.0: 9.32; 9.321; 9.37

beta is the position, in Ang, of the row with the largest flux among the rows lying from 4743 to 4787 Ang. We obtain 4786.0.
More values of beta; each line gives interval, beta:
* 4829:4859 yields 4854.0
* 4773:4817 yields 4812.0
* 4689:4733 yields 4718.0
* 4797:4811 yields 4806.0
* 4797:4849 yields 4812.0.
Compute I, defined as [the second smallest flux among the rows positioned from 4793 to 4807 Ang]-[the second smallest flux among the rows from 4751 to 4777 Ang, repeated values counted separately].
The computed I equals 1.2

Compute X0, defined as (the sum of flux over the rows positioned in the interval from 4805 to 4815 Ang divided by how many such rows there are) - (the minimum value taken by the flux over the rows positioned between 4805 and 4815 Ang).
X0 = 1.14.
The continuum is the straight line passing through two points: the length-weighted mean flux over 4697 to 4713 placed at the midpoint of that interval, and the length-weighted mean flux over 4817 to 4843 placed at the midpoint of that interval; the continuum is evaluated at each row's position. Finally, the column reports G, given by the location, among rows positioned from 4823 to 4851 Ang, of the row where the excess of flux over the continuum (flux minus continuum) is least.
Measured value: 4842.0 Ang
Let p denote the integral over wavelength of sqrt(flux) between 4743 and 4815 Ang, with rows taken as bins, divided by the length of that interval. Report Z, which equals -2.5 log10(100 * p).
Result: -6.19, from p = 3.00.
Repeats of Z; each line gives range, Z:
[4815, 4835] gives -6.18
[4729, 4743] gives -6.17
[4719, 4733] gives -6.17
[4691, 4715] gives -6.16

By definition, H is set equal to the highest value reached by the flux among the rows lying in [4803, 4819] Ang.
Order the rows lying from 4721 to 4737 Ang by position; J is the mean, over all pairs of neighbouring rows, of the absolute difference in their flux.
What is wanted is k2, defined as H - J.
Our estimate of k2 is 10.6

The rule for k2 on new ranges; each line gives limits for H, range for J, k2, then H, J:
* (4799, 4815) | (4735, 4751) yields 10.4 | 11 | 0.60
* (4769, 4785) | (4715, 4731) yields 8.5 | 9.204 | 0.69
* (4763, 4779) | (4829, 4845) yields 8.6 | 9.099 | 0.52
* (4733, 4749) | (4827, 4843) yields 9.1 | 9.398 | 0.32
